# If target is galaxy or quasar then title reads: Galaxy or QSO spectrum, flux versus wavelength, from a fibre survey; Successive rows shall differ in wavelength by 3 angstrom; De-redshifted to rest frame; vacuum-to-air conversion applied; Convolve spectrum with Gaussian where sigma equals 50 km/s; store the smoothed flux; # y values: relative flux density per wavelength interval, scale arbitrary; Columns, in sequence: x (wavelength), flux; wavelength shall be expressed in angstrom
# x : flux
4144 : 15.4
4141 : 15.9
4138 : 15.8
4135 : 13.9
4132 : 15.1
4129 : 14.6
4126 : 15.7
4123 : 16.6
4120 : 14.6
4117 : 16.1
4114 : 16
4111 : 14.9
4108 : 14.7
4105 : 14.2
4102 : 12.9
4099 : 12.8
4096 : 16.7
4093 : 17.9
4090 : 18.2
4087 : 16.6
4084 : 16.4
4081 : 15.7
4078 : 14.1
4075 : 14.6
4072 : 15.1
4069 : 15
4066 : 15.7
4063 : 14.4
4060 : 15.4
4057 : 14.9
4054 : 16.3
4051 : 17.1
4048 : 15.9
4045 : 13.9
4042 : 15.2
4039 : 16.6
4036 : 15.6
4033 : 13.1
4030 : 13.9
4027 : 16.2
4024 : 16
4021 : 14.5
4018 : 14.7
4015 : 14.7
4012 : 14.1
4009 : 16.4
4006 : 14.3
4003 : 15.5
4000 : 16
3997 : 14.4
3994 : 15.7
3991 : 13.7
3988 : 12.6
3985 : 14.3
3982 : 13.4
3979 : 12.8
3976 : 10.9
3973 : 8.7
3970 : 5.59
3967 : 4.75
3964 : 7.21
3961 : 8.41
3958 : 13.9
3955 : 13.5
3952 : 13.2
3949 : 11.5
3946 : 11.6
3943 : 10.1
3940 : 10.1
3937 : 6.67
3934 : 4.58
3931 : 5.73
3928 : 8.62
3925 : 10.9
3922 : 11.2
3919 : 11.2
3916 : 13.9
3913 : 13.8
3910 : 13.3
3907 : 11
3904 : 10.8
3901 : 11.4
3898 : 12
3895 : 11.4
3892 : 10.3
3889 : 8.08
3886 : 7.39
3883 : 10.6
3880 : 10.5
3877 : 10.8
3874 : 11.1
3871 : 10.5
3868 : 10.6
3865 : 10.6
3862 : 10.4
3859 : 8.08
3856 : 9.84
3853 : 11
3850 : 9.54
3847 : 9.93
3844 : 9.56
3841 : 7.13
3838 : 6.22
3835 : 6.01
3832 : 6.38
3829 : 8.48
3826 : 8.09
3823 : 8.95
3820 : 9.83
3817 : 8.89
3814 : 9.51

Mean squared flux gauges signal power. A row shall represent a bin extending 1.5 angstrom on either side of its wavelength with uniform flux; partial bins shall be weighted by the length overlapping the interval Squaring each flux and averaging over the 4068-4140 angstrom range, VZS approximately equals 237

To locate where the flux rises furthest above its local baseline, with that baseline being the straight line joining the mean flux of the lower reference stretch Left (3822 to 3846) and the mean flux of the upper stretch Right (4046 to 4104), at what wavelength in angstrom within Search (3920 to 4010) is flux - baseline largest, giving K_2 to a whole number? 4009 angstrom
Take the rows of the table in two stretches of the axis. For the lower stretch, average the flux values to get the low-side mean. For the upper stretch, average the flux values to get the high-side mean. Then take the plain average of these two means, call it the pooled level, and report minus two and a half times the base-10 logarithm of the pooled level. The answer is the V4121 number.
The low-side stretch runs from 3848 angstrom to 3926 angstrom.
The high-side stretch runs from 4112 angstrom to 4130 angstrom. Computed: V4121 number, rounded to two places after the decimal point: -2.80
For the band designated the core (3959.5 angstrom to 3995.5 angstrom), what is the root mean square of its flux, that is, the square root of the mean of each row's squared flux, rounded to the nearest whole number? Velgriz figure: 11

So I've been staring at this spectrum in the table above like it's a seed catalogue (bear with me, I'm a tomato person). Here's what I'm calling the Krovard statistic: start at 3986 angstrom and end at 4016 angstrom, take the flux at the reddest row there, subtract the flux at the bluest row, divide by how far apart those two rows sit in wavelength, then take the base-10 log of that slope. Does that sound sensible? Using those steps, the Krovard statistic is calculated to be -1.1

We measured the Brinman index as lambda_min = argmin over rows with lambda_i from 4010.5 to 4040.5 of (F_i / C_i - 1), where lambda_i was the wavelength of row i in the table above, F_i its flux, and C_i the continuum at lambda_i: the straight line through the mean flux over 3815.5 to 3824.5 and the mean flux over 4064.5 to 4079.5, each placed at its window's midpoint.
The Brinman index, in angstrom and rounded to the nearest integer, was 4033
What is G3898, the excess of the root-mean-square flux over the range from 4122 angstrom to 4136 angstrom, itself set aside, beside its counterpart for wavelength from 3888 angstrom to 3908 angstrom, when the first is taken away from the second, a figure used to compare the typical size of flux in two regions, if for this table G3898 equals -4.4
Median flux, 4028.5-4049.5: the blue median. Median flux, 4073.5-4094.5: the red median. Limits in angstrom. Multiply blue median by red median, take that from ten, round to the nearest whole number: -239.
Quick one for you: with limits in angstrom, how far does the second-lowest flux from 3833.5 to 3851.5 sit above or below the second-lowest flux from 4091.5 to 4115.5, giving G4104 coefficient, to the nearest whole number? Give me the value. -7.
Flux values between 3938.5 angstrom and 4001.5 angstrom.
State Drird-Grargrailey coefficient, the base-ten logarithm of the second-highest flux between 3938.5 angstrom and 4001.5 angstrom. 1.20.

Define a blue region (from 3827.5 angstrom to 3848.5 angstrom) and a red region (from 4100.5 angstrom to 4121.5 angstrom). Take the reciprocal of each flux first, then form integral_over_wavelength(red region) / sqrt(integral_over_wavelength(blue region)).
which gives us 0.85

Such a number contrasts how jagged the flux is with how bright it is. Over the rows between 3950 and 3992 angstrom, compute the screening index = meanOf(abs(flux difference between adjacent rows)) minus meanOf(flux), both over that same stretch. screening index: -9.2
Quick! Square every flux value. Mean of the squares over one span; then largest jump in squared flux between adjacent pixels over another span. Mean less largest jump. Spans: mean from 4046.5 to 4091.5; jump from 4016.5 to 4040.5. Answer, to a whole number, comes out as 176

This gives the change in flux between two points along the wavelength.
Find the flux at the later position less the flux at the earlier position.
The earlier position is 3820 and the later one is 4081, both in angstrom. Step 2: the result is 5.9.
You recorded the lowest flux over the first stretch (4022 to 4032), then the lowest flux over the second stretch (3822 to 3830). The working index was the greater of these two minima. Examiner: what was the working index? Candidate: 13.9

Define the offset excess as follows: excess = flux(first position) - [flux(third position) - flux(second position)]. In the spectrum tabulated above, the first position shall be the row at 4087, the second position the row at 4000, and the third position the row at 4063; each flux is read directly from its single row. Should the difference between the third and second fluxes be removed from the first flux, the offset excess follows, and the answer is 18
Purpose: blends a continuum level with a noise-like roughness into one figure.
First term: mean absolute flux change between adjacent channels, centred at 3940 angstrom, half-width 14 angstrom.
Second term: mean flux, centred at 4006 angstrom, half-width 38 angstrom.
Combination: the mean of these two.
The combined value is 7.8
